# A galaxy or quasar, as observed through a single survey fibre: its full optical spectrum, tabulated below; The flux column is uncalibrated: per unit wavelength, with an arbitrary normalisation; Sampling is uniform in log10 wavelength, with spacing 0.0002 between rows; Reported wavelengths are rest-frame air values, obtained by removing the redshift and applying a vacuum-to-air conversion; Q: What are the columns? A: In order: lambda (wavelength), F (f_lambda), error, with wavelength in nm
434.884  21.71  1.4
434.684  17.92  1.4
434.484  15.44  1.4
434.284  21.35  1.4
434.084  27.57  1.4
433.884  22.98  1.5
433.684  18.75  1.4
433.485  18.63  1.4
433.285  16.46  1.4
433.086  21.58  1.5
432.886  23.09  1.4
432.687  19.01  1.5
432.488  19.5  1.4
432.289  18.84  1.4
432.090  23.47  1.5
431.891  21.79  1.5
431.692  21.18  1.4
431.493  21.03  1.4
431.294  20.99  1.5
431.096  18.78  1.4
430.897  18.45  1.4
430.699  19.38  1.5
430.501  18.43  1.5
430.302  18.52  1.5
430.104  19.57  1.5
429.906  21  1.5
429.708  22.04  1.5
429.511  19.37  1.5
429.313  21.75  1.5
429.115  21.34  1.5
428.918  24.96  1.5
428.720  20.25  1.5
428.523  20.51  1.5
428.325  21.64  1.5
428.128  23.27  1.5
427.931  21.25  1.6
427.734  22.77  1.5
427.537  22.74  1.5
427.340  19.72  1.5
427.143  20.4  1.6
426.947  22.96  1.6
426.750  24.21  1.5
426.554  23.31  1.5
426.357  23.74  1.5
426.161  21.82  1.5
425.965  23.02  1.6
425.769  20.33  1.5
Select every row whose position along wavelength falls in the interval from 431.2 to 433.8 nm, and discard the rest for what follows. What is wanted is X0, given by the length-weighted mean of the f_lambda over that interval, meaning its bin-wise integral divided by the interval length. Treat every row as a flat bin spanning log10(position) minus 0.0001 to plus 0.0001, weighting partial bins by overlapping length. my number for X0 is 20.3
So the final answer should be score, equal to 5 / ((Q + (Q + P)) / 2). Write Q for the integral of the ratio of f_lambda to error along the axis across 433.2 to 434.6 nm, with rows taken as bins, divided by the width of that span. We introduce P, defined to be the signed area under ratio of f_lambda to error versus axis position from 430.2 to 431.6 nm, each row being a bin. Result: 0.212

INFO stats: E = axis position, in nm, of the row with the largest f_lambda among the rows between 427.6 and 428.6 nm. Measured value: 428.128 nm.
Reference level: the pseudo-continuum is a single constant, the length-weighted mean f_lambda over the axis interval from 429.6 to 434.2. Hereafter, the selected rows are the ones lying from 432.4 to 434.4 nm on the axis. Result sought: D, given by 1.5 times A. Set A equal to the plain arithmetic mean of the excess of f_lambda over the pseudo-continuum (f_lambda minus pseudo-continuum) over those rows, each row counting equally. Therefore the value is 0.6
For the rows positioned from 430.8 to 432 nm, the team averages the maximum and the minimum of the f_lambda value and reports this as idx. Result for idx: 20.1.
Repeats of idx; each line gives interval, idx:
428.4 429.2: 22.6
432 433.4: 20.0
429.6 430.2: 20.8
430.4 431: 18.9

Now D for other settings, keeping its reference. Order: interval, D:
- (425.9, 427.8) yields 3.0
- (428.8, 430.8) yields 0.2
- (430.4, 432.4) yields -0.4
